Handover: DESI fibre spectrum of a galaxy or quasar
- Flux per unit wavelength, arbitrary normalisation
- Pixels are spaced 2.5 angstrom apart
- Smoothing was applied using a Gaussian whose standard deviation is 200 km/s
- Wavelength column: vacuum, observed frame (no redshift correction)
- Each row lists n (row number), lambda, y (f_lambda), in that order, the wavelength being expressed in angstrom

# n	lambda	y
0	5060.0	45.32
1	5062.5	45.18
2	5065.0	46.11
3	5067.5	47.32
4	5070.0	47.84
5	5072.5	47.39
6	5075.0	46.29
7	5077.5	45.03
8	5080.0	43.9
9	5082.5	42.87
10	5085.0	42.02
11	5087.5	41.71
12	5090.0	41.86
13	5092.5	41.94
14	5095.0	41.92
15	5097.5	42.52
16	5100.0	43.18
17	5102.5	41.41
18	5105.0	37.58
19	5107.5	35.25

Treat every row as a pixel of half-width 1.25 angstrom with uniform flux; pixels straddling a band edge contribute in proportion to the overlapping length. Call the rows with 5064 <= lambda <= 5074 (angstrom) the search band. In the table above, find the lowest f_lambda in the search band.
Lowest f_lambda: 46.11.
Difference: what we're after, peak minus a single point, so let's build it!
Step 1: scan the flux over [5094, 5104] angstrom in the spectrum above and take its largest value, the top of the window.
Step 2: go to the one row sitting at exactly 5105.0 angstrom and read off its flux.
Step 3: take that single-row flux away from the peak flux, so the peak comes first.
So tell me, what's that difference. 5.6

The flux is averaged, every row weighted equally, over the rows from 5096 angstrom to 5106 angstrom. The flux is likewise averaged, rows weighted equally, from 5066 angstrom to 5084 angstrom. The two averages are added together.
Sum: 87.0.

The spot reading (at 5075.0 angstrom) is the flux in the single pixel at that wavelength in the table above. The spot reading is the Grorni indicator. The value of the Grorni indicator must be 46.29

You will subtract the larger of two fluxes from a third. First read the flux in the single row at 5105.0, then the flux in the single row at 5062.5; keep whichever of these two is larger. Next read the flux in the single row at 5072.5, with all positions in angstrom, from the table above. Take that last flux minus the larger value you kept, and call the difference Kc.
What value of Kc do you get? 2.2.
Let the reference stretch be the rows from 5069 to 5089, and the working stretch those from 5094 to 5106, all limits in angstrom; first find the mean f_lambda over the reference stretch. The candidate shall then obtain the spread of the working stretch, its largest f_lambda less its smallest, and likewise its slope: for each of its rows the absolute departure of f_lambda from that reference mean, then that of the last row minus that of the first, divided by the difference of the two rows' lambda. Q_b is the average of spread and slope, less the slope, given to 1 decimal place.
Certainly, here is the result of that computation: 2.6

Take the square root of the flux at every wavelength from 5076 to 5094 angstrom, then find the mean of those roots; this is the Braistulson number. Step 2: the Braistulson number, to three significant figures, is 6.54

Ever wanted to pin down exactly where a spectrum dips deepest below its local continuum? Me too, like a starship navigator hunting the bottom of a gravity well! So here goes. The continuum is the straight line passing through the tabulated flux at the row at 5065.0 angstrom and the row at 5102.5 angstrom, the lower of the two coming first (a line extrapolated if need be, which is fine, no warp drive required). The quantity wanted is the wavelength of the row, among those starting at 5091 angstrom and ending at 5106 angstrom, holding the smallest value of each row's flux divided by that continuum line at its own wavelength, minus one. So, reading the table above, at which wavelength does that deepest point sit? 5105.0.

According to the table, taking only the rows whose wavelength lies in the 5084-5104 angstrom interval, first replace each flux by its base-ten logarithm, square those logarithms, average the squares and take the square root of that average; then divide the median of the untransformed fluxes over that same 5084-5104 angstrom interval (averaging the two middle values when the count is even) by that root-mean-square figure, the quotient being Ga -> 25.8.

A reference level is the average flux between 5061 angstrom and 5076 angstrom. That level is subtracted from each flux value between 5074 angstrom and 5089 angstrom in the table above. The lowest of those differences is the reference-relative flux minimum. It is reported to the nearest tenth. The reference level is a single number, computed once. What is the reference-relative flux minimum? -5.0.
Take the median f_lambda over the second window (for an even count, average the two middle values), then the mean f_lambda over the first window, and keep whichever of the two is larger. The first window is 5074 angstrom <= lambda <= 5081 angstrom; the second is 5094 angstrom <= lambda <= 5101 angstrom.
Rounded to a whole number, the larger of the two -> 45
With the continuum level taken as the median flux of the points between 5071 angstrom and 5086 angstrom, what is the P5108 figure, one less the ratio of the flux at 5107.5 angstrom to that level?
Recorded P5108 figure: 0.21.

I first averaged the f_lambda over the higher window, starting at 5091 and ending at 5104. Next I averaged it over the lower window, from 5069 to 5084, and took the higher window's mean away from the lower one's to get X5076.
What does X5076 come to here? 3.4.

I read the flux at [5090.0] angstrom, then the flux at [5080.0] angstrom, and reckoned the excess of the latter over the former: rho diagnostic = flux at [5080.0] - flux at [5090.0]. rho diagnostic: 2.0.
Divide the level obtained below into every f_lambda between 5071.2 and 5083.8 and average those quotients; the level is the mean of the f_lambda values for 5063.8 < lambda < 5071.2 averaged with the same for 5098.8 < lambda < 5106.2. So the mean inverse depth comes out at 0.97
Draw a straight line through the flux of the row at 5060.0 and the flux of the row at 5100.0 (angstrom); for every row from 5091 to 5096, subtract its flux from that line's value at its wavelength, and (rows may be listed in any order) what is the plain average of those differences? 1.6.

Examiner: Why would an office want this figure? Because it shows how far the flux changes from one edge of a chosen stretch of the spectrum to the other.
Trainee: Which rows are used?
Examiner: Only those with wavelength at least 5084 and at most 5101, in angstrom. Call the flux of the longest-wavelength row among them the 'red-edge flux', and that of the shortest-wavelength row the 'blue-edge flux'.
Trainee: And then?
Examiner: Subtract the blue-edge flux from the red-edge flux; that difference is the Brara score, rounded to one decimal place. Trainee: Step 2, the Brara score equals 1.2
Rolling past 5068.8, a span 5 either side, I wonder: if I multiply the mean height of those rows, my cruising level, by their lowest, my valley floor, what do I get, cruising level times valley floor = 2175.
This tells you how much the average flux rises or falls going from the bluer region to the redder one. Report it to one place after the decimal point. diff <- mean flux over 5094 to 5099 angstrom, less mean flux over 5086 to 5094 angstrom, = 0.4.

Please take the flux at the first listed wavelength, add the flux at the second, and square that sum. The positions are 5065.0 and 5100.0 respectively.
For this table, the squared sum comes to 7973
